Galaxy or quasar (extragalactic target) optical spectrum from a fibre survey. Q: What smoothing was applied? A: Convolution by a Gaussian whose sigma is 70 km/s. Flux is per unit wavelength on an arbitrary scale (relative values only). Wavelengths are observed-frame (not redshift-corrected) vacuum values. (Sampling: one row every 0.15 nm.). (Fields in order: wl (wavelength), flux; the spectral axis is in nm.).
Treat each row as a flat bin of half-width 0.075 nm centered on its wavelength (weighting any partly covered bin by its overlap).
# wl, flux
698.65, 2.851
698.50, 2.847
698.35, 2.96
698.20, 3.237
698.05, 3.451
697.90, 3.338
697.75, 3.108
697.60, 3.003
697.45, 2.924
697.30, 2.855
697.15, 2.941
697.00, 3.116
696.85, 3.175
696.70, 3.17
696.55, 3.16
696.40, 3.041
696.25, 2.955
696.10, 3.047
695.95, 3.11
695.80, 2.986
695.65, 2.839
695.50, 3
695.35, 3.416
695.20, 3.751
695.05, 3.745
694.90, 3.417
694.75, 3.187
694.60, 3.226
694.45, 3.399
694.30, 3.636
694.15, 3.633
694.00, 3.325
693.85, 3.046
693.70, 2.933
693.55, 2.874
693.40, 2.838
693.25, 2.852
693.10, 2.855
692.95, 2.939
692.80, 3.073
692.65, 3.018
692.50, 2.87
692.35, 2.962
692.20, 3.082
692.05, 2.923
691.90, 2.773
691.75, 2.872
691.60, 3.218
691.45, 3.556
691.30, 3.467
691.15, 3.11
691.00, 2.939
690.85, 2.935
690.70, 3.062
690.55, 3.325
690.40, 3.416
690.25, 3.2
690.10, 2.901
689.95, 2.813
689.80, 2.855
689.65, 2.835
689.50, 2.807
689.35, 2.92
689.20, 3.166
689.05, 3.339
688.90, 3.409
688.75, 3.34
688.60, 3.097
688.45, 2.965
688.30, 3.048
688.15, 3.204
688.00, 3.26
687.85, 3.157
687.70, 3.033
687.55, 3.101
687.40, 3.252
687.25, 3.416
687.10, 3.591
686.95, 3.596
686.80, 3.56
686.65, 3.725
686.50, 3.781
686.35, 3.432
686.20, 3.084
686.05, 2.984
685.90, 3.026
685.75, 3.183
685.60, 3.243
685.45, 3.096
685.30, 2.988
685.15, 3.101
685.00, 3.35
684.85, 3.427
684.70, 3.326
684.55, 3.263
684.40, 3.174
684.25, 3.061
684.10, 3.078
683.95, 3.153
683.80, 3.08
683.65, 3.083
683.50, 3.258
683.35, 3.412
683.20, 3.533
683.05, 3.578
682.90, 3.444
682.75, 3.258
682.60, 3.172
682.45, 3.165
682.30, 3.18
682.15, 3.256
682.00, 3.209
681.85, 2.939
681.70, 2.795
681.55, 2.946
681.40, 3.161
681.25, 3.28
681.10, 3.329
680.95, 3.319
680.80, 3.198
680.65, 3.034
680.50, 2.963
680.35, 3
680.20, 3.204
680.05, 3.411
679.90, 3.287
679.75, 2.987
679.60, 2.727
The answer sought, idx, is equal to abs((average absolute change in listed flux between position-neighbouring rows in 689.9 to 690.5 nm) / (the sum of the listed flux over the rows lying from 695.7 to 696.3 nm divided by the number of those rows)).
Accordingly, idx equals 0.07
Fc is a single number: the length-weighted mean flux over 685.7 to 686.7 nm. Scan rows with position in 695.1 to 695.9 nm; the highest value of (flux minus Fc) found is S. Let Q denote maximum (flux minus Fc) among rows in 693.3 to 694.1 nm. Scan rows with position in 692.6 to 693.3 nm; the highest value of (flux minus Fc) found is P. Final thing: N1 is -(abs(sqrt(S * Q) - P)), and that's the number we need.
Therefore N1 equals -0.32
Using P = -0.2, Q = 0.0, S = 0.44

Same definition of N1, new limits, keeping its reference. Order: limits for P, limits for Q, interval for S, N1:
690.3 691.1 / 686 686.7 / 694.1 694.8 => -0.29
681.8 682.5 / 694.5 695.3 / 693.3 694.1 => -0.14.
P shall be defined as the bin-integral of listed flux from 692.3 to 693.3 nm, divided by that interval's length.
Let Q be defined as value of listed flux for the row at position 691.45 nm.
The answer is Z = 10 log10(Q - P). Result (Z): -2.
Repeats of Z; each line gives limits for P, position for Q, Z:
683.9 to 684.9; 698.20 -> -15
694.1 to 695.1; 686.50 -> -5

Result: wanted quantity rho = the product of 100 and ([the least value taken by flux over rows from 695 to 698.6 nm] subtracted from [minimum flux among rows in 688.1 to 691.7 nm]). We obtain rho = -3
